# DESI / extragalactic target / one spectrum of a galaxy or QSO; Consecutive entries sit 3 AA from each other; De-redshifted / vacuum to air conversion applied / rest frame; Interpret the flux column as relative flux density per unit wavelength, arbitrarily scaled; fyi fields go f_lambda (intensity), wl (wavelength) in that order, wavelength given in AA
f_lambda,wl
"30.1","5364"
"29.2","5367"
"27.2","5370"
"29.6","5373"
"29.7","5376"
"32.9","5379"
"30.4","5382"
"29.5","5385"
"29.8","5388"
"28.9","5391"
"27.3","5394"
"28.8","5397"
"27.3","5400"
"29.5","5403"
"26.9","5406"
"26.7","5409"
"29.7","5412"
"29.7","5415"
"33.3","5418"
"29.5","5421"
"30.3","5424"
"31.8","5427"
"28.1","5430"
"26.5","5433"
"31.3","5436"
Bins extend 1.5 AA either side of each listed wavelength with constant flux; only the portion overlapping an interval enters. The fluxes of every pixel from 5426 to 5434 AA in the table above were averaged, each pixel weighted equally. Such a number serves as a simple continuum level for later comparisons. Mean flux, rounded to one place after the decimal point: 28.8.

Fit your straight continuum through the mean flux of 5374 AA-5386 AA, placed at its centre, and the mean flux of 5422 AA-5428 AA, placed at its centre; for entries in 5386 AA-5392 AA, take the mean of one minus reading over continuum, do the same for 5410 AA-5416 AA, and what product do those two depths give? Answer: 0.0018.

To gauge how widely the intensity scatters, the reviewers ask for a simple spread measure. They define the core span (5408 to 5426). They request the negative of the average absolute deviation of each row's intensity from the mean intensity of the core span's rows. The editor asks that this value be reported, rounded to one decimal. -1.3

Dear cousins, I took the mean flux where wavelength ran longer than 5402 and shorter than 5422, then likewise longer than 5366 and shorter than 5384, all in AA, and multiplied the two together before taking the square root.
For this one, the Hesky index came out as 29.6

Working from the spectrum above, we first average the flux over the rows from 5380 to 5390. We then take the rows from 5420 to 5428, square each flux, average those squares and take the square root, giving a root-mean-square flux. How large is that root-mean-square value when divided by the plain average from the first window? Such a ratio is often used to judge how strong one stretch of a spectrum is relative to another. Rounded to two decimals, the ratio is 1.02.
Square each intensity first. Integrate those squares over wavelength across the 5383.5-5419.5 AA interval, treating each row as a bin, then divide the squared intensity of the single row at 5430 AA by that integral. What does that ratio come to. 0.0261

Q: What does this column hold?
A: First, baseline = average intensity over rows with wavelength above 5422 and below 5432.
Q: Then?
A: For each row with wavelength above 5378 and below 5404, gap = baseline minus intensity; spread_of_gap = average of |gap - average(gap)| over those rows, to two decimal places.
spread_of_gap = 1.16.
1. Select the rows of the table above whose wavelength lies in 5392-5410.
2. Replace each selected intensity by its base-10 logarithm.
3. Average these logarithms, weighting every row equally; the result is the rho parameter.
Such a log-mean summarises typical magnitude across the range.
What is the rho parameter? 1.44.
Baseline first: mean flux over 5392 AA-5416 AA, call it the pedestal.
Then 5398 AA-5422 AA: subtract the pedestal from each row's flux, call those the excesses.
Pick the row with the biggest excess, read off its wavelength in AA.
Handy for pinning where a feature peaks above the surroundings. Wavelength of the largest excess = 5418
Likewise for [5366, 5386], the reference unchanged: 5379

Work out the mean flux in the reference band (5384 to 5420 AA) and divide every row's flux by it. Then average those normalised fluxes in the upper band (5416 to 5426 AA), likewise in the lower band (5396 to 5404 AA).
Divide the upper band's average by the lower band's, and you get 1.09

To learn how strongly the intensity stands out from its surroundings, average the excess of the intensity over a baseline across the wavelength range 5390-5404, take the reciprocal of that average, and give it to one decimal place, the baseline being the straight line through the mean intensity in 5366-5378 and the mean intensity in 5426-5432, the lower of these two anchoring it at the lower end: -1.0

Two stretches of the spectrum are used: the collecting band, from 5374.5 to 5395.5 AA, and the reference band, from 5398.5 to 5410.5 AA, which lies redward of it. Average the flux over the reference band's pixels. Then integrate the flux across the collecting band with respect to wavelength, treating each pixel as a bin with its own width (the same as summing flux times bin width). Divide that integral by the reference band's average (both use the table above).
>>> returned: 23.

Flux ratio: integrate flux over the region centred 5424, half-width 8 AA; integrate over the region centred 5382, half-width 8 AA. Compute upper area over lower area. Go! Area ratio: 1.00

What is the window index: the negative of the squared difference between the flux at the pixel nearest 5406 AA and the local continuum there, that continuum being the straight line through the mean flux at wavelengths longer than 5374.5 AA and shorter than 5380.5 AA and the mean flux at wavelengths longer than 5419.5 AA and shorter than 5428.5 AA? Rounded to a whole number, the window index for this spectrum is -15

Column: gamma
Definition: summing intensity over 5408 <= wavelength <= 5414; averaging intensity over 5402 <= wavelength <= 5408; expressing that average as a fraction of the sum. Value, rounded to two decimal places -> 0.50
